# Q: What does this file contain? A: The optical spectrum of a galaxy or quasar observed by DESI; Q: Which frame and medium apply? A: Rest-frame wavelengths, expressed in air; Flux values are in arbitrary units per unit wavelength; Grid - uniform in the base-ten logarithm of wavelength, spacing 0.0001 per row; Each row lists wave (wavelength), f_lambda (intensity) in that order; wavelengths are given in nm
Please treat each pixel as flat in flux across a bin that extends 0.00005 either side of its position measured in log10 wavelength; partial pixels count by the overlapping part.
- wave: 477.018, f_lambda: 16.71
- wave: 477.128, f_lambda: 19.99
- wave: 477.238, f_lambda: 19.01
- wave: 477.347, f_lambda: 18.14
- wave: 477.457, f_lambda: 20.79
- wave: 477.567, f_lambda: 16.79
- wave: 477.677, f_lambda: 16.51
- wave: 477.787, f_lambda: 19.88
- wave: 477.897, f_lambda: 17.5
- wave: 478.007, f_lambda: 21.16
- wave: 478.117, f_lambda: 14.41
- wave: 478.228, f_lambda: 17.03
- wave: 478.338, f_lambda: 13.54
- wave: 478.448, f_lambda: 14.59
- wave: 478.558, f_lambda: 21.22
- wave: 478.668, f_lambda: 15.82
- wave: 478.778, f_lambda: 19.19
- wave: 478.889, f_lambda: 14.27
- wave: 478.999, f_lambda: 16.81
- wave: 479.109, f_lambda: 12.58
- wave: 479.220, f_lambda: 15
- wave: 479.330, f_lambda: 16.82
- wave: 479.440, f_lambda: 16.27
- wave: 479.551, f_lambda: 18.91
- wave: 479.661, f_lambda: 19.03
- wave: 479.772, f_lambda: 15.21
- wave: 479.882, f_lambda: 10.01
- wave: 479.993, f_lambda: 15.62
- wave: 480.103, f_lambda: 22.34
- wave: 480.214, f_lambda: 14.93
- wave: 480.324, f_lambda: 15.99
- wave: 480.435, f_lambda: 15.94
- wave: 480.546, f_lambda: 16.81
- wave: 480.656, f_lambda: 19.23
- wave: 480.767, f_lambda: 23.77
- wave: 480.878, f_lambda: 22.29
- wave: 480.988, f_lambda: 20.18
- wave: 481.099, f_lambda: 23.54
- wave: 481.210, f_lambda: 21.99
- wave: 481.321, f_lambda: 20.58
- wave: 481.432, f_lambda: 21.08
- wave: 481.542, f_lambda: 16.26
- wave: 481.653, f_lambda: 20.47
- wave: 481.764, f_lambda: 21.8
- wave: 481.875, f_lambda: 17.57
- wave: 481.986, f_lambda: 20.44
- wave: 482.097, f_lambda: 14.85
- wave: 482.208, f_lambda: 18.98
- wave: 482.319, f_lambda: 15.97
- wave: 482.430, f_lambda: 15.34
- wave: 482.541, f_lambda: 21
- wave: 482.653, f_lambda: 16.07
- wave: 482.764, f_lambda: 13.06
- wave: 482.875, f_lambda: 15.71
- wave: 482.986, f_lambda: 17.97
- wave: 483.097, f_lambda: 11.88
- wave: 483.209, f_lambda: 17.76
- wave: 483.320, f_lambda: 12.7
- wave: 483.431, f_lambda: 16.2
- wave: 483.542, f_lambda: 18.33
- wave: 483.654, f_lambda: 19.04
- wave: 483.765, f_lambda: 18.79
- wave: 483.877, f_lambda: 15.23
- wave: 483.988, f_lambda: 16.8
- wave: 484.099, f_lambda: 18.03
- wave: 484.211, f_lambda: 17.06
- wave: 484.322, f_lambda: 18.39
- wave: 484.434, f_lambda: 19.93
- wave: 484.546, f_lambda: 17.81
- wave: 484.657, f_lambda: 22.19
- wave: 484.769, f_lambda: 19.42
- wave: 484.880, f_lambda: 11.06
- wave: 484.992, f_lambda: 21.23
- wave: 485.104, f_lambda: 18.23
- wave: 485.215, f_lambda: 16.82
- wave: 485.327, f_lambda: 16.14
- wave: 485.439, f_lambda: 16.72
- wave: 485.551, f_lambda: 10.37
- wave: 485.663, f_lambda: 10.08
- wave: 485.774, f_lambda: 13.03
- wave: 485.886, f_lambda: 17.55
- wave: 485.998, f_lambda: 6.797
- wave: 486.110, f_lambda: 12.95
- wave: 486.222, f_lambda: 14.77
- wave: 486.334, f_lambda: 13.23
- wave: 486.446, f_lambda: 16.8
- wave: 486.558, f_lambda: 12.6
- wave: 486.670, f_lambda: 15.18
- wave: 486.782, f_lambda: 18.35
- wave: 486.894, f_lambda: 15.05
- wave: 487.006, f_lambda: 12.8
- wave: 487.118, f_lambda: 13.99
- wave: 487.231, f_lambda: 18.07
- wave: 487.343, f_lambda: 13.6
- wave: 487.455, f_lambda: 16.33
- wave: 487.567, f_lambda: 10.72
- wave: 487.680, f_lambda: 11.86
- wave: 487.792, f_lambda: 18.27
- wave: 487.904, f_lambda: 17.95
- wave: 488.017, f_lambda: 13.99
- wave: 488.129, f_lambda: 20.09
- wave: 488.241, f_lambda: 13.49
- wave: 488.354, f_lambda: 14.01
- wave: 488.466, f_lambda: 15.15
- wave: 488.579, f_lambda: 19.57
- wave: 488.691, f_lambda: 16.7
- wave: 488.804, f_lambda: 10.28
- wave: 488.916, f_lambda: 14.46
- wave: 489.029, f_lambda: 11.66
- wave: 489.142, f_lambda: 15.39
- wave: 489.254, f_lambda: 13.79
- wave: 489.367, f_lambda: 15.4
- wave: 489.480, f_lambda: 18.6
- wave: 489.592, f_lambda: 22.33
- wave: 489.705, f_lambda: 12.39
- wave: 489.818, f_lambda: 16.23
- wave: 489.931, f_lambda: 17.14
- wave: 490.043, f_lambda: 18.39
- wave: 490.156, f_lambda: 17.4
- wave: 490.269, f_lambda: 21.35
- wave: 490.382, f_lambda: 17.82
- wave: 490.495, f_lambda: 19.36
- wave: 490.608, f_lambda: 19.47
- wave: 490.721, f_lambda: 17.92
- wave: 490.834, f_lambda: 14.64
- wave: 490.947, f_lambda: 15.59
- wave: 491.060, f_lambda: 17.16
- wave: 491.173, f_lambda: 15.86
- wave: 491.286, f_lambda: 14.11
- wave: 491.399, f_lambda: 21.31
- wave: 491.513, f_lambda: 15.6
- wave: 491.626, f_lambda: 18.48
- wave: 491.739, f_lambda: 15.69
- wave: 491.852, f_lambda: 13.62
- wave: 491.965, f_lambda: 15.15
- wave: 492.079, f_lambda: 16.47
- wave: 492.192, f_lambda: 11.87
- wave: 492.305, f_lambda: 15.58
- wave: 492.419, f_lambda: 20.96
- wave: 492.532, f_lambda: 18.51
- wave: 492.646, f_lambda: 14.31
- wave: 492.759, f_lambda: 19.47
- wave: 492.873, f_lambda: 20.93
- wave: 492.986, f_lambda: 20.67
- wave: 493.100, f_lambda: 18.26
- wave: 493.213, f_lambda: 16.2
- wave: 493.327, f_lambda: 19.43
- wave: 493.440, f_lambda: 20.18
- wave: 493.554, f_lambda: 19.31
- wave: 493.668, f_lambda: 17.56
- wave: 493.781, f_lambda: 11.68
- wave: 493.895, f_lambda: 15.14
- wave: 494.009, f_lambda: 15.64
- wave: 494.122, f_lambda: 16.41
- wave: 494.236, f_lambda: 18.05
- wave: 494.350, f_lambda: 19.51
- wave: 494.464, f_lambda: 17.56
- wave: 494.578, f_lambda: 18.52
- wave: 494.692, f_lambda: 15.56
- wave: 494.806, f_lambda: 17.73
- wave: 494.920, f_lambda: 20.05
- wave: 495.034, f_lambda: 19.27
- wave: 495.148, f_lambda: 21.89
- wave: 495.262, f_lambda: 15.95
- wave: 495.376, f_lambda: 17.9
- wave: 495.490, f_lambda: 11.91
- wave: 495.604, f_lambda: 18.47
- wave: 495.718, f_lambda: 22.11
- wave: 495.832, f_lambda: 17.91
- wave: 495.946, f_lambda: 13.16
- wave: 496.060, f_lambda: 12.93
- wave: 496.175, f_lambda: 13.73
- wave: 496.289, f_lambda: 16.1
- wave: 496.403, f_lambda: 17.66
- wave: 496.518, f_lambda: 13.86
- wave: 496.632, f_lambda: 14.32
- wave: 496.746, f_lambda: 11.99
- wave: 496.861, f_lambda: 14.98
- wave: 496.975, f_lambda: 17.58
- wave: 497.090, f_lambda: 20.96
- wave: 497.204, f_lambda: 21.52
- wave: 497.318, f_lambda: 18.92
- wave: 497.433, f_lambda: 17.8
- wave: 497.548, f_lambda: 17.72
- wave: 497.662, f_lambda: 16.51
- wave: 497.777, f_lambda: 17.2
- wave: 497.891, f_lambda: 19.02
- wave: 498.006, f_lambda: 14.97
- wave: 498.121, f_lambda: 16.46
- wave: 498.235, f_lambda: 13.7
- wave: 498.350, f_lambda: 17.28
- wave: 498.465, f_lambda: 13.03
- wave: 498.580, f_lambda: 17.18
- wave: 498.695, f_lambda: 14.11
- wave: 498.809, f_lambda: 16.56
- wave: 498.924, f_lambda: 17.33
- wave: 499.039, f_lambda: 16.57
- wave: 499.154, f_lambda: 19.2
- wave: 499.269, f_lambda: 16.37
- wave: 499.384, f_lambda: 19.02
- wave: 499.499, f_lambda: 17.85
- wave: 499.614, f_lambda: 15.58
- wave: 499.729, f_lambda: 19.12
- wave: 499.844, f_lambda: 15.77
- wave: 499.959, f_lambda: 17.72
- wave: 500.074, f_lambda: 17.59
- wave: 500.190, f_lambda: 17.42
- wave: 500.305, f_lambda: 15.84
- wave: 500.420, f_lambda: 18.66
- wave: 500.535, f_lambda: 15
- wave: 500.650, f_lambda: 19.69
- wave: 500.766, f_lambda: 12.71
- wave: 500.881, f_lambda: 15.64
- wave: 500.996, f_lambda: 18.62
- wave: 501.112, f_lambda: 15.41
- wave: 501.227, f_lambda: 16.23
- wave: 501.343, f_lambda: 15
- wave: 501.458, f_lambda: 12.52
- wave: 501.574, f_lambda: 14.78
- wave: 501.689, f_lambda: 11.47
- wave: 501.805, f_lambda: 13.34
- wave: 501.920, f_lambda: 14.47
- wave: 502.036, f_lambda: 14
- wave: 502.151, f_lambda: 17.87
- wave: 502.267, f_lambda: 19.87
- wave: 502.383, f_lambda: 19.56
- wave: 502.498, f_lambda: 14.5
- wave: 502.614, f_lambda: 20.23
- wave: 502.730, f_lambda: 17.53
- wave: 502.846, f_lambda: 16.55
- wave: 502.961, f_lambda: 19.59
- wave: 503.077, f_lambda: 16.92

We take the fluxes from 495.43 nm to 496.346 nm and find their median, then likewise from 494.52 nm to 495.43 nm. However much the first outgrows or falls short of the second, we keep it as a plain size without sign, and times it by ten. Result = 33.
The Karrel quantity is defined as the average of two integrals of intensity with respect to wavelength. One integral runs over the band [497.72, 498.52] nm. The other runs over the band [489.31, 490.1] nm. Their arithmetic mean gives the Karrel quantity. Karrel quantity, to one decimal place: 13.2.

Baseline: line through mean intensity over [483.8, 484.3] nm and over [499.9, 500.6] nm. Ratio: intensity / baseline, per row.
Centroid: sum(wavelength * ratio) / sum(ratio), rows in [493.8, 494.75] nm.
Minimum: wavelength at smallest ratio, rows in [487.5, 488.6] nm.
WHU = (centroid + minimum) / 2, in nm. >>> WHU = 490.93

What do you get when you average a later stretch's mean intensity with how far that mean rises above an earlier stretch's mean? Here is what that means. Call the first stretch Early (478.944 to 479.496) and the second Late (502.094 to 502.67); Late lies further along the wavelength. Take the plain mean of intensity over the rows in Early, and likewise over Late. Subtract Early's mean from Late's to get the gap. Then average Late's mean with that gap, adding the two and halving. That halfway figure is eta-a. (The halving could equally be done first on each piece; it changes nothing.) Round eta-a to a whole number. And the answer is 11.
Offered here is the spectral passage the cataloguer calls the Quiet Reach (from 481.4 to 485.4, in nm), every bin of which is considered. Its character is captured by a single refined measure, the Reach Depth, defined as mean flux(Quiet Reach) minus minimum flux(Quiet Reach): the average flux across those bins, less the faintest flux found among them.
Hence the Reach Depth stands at 6.4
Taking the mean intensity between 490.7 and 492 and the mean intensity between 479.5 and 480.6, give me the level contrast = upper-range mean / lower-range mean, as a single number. 0.99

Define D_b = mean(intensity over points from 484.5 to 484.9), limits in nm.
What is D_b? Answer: 18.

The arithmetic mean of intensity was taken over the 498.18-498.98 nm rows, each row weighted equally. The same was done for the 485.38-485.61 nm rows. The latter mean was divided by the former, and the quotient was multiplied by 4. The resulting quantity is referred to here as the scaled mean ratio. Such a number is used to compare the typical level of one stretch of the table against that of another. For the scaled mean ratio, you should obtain 3.5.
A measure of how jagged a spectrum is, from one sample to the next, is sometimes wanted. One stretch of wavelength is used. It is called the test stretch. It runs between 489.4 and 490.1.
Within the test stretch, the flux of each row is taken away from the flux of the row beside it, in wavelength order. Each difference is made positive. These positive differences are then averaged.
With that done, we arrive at 3.9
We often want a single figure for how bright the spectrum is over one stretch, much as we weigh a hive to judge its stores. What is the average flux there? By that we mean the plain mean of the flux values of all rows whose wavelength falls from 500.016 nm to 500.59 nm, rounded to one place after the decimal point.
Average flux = 16.9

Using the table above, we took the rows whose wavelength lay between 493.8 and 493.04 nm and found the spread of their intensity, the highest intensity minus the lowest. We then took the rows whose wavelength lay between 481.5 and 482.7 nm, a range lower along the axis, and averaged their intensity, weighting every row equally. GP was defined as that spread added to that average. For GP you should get 26.6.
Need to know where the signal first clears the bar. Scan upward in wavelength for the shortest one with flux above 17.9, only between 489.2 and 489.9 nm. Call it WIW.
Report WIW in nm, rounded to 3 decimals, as 489.480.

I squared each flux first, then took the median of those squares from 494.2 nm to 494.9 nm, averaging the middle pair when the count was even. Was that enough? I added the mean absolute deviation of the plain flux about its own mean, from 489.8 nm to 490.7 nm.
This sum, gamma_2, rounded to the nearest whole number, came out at 321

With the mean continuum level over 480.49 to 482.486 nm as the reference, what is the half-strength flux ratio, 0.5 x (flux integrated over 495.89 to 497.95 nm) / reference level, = 0.87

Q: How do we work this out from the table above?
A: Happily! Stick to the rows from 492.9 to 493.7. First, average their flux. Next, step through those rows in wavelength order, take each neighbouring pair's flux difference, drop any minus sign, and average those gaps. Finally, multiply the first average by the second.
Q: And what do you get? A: 35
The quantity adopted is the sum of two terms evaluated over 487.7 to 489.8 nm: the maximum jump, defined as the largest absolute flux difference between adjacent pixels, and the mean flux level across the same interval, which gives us 26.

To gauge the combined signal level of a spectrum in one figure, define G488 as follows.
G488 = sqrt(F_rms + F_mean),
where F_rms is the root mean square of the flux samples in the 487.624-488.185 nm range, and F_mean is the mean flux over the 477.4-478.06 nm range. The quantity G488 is 6.0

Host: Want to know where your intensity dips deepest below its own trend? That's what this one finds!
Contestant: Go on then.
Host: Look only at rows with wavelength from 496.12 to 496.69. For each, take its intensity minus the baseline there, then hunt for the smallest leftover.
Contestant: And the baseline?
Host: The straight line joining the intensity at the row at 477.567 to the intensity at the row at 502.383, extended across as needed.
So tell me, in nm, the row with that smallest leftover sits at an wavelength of 496.175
